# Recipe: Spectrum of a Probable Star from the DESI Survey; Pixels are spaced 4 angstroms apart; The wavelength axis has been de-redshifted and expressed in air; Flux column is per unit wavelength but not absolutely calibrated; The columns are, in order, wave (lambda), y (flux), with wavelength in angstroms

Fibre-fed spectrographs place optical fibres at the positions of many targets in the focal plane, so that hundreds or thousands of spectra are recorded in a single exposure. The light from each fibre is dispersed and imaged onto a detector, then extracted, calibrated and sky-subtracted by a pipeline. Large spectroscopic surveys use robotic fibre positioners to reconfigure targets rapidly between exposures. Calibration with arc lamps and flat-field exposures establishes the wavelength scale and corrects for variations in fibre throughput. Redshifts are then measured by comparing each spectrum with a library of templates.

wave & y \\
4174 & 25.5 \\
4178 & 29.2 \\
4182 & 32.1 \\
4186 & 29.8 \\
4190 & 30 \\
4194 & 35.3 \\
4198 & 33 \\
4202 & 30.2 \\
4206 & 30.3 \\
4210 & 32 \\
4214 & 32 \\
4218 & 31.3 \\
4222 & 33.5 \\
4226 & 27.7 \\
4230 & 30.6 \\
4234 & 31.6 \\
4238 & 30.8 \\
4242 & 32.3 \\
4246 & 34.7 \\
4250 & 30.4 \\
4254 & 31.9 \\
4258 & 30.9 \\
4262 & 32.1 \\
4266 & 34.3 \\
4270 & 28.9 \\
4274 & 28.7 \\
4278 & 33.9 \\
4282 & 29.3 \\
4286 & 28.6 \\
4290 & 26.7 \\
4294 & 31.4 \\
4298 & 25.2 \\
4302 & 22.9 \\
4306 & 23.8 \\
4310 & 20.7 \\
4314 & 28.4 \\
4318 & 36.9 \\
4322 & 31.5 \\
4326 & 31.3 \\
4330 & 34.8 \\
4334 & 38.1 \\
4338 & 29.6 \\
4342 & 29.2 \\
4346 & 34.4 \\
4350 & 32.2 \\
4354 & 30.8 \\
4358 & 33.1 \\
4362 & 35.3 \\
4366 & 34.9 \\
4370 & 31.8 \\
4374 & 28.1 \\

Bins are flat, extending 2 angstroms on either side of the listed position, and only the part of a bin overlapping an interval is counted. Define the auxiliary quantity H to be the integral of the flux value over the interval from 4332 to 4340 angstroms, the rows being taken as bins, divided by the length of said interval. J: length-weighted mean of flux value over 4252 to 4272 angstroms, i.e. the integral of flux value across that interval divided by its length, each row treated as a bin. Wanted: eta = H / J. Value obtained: 1.07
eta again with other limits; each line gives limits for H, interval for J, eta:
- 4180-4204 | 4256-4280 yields 1.01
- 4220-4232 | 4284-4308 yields 1.16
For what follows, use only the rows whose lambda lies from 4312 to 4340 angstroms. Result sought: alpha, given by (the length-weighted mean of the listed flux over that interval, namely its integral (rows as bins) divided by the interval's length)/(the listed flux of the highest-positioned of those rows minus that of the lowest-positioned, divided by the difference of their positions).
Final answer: 659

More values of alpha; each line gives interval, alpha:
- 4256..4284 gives -467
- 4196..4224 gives 1524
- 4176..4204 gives 753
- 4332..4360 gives -156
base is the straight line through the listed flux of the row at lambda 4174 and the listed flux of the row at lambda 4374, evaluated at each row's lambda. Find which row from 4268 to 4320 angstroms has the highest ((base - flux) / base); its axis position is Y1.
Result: 4310 angstroms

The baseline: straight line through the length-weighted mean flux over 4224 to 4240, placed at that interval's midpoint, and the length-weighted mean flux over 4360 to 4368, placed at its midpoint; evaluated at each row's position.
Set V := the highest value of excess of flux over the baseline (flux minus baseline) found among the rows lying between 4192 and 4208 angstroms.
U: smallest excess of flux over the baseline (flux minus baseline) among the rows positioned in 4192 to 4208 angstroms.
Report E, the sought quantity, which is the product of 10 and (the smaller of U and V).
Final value 11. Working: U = 1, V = 7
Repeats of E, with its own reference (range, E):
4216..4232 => -23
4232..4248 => 4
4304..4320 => -124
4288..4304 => -99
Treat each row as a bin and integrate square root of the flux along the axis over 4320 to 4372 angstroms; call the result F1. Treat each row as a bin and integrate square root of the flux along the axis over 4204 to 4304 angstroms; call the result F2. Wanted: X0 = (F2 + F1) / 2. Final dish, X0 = 425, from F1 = 298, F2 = 552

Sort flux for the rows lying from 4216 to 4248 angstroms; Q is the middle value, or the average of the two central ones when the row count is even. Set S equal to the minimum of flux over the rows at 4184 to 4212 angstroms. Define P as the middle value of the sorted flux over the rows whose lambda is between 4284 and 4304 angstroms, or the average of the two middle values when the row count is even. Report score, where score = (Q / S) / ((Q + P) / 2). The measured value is 0.0363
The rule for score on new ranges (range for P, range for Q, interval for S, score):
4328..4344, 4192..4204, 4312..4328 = 0.0356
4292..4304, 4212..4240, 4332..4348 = 0.0379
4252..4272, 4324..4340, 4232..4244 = 0.0330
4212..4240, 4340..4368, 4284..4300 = 0.0408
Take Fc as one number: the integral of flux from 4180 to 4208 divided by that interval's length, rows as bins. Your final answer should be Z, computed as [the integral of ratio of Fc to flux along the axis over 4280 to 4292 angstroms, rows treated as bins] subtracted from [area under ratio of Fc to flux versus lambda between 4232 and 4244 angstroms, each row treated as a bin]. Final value -1.4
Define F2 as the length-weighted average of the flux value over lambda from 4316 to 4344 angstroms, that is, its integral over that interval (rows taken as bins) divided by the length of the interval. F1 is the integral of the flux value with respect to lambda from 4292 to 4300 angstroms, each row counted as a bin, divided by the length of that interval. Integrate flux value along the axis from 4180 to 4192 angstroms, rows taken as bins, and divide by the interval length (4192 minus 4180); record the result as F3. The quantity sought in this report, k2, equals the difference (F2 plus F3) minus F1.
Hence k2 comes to 35.4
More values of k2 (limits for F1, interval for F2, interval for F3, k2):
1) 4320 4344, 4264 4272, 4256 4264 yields 30.7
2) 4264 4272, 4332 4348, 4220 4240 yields 32.1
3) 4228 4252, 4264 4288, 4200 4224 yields 30.4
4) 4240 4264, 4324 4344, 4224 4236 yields 30.5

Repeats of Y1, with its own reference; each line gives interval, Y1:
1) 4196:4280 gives 4226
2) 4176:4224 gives 4178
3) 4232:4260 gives 4250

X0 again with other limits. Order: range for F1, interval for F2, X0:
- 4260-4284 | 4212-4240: 145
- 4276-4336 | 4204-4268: 343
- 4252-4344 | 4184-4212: 330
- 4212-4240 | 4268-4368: 353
